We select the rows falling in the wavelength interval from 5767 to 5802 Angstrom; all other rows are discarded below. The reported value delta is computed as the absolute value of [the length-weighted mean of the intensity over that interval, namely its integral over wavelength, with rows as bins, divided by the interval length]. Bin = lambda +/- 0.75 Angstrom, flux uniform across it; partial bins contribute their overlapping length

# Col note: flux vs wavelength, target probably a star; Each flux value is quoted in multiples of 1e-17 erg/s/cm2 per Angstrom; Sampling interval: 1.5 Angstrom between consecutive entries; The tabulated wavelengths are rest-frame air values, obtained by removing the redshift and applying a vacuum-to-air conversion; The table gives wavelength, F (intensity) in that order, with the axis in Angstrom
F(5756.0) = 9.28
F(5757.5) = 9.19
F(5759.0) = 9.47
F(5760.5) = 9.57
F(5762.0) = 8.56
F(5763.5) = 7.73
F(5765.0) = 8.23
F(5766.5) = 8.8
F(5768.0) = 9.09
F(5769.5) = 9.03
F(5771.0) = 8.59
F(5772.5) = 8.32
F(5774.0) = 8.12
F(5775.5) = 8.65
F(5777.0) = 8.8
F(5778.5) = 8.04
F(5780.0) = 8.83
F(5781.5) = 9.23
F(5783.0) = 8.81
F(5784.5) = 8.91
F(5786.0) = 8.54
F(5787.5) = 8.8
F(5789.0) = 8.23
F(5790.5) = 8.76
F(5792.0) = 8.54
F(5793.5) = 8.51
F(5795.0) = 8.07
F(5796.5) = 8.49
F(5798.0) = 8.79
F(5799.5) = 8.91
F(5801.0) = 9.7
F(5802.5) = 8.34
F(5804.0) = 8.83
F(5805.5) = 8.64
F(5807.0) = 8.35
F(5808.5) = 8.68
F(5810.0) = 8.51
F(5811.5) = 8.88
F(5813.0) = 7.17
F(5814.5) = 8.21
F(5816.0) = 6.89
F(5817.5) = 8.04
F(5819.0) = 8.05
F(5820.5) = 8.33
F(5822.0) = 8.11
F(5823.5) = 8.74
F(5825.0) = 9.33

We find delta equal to 8.68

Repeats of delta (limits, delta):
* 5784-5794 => 8.61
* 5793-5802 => 8.74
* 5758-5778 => 8.69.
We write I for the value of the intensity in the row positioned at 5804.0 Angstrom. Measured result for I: 8.83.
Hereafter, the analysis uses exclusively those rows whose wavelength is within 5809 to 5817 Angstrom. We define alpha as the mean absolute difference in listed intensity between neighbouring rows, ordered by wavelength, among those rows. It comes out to 1.11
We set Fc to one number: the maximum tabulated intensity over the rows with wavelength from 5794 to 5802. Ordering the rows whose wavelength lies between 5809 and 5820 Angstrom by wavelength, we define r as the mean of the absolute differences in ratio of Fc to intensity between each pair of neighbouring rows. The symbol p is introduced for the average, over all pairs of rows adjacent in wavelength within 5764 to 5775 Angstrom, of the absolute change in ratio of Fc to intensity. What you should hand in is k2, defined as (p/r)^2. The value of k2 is 0.1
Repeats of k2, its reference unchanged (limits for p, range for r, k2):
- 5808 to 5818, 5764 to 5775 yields 15.1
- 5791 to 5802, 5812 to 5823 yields 0.2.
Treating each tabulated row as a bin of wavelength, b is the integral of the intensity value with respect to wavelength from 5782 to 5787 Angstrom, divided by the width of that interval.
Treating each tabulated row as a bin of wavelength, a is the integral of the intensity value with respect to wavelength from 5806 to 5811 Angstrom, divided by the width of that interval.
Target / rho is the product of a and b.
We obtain 75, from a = 8.54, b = 8.8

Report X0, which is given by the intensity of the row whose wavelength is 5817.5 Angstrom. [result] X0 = 8.04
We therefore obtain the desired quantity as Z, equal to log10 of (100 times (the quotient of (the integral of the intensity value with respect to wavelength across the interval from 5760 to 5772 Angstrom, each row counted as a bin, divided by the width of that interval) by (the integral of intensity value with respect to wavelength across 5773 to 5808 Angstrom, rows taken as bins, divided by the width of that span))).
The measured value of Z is 2.00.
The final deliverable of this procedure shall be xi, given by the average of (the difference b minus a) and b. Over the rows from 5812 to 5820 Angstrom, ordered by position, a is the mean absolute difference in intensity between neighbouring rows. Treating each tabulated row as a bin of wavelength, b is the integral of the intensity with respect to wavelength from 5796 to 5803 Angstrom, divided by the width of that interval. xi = 8.4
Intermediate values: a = 0.9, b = 8.88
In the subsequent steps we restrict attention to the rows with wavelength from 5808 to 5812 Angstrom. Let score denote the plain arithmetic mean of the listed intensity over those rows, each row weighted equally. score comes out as 8.7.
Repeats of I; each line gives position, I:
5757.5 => 9.19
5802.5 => 8.34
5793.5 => 8.51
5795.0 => 8.07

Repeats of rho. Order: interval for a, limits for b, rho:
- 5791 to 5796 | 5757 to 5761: 79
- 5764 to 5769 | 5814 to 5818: 66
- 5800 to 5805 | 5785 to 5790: 76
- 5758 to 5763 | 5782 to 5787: 80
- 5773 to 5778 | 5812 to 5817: 64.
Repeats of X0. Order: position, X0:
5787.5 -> 8.8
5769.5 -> 9.03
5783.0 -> 8.81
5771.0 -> 8.59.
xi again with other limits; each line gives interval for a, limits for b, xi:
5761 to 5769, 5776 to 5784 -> 8.5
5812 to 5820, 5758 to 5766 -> 8.3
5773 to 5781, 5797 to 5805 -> 8.6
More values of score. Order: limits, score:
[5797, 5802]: 9.1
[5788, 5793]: 8.5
